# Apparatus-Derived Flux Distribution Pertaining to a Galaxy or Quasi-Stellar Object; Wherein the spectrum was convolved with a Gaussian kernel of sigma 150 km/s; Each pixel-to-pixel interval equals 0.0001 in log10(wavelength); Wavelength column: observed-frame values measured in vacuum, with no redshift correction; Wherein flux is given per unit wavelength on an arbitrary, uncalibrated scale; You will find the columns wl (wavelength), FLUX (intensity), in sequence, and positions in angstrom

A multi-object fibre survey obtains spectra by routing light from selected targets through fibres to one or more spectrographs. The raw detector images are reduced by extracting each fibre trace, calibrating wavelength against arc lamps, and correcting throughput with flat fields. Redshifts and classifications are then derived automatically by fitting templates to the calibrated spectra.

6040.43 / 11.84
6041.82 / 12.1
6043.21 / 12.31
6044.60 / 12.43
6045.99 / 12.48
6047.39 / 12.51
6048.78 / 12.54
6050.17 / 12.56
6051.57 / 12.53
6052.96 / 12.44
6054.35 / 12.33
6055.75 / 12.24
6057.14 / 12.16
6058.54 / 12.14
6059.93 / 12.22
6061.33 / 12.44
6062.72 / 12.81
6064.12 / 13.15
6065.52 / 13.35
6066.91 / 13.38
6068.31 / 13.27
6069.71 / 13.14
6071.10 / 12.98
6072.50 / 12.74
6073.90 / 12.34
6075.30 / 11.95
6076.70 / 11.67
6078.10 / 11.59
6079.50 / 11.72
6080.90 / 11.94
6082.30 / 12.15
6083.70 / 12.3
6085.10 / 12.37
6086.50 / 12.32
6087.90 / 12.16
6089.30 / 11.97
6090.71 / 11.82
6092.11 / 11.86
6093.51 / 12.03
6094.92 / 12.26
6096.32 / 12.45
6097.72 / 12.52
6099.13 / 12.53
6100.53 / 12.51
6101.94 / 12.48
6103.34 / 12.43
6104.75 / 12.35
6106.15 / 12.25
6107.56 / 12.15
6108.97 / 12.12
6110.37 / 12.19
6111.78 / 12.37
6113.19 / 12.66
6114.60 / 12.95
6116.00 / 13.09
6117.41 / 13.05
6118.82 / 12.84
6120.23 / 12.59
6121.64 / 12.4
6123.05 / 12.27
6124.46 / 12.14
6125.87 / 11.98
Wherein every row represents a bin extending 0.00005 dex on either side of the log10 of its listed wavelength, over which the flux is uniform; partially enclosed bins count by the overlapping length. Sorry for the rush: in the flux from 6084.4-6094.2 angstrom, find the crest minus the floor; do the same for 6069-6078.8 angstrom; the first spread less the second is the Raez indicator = -1.0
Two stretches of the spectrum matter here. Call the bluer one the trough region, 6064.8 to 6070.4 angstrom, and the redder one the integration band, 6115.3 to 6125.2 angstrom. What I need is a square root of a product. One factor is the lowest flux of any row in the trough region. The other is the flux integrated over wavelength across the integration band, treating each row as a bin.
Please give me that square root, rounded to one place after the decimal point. 40.5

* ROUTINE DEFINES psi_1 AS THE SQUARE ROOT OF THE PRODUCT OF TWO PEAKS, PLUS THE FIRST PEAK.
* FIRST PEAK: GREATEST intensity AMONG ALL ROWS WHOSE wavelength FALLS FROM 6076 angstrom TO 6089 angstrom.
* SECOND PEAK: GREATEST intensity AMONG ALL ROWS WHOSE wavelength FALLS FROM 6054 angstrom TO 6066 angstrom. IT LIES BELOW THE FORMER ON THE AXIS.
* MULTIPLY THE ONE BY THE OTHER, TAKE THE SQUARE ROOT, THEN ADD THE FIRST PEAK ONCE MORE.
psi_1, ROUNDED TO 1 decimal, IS 25.2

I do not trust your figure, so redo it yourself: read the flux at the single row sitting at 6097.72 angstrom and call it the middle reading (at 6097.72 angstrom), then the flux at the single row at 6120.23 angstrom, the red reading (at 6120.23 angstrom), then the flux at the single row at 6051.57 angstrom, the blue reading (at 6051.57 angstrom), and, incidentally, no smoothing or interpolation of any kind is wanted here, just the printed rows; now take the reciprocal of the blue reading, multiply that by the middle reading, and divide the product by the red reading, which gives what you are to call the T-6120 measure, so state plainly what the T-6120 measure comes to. 0.0794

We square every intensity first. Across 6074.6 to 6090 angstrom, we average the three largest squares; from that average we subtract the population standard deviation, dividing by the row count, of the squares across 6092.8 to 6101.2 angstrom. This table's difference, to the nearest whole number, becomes 148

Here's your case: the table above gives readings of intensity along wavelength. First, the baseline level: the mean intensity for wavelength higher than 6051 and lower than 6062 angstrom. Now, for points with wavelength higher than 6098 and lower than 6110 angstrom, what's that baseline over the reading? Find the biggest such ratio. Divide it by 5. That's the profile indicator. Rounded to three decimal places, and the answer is 0.203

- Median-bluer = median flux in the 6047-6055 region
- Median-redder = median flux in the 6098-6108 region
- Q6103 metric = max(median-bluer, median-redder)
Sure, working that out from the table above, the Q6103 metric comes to 12.5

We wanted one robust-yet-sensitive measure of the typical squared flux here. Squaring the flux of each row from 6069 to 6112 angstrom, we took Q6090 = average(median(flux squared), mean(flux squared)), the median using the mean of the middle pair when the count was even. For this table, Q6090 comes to 150.2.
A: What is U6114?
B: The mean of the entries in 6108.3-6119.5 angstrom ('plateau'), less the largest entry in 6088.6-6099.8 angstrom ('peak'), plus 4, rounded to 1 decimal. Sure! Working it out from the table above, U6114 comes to 4.1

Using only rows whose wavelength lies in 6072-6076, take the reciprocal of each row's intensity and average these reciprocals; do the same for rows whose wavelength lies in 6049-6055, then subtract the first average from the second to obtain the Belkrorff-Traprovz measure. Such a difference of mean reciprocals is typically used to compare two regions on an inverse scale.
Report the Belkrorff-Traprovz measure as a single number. -0.001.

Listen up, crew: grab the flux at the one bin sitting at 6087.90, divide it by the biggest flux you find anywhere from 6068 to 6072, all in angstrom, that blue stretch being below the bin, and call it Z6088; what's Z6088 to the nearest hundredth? 0.92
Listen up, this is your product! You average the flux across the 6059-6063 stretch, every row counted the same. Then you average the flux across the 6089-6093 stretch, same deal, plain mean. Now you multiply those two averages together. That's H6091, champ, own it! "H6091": 148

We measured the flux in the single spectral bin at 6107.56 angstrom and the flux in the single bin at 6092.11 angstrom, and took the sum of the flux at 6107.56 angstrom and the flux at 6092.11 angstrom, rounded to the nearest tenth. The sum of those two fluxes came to 24.0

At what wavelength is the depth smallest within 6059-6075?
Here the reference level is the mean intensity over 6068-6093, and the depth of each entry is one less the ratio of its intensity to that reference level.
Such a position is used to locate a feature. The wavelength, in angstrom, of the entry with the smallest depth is 6066.91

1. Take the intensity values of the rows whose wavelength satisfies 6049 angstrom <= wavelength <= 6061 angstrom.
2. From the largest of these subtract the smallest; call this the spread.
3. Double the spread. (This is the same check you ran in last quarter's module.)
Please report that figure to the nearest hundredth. 0.84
